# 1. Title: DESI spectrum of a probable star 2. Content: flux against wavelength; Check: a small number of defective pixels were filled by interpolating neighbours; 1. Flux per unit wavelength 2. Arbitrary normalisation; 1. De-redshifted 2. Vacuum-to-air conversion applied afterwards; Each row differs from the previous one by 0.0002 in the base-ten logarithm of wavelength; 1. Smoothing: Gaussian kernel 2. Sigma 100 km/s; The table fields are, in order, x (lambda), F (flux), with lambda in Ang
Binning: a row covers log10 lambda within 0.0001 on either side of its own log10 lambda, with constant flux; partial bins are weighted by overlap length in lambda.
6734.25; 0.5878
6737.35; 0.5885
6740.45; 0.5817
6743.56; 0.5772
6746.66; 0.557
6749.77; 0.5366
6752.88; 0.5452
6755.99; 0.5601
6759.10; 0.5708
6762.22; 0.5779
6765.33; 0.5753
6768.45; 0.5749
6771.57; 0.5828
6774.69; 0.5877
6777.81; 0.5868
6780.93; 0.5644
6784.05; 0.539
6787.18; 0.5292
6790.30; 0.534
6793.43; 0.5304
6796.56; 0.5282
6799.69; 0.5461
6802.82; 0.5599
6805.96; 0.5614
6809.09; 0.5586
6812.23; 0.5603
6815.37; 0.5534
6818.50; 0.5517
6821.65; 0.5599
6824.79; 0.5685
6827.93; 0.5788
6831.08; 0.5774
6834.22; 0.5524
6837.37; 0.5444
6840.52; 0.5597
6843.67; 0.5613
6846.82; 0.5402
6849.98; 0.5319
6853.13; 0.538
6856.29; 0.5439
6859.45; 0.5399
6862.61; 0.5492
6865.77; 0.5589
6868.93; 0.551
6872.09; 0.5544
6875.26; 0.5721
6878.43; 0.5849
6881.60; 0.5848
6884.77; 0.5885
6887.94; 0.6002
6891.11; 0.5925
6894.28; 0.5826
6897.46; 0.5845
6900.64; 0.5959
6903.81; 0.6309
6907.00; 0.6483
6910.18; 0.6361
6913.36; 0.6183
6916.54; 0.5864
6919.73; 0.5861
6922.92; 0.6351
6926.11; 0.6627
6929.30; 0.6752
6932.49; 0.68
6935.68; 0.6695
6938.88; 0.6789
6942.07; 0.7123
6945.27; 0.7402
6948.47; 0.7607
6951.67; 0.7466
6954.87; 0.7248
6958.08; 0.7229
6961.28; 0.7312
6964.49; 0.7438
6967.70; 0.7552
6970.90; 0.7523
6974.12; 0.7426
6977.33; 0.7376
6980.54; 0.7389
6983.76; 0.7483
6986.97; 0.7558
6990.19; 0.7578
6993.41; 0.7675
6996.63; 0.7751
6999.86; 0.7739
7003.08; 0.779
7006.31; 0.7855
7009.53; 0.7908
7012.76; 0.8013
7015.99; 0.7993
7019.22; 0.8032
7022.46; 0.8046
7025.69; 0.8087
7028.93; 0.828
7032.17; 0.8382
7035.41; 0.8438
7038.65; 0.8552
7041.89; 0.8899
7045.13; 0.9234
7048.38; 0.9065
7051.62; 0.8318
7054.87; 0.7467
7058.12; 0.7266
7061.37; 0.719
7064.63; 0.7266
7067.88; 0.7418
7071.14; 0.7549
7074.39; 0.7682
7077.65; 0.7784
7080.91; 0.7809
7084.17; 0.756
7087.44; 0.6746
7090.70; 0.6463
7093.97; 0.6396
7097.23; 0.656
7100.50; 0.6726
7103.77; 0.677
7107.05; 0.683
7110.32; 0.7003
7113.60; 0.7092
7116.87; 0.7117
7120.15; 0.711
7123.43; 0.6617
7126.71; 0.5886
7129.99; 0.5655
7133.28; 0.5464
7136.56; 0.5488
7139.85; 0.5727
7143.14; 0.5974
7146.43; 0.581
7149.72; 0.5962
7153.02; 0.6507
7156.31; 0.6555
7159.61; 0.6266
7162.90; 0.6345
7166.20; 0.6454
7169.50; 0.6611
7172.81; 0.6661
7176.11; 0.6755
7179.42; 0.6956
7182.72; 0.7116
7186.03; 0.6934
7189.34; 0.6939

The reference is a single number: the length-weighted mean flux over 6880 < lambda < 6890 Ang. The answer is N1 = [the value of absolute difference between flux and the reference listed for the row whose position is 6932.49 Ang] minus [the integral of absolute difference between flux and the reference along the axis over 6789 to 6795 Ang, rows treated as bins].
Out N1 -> -0.27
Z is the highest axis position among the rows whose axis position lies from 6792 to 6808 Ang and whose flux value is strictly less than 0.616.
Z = 6805.96 Ang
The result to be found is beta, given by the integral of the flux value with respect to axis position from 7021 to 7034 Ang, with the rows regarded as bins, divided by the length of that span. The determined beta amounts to 0.82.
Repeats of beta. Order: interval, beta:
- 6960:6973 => 0.75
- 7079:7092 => 0.72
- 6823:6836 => 0.57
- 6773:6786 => 0.57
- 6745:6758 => 0.55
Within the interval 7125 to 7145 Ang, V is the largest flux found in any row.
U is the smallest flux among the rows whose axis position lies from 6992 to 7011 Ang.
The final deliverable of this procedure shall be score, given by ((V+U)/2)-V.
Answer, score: 0.09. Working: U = 0.7675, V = 0.5974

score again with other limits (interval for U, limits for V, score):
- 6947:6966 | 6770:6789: 0.07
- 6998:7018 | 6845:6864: 0.11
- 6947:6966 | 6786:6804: 0.08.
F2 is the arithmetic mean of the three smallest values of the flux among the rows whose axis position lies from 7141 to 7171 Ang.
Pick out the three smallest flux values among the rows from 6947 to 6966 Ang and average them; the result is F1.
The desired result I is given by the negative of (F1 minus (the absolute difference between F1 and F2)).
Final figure -0.59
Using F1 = 0.726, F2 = 0.59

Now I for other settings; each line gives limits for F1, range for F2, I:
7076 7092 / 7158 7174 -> -0.64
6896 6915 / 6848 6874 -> -0.54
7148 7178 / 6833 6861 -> -0.54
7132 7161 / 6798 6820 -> -0.55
